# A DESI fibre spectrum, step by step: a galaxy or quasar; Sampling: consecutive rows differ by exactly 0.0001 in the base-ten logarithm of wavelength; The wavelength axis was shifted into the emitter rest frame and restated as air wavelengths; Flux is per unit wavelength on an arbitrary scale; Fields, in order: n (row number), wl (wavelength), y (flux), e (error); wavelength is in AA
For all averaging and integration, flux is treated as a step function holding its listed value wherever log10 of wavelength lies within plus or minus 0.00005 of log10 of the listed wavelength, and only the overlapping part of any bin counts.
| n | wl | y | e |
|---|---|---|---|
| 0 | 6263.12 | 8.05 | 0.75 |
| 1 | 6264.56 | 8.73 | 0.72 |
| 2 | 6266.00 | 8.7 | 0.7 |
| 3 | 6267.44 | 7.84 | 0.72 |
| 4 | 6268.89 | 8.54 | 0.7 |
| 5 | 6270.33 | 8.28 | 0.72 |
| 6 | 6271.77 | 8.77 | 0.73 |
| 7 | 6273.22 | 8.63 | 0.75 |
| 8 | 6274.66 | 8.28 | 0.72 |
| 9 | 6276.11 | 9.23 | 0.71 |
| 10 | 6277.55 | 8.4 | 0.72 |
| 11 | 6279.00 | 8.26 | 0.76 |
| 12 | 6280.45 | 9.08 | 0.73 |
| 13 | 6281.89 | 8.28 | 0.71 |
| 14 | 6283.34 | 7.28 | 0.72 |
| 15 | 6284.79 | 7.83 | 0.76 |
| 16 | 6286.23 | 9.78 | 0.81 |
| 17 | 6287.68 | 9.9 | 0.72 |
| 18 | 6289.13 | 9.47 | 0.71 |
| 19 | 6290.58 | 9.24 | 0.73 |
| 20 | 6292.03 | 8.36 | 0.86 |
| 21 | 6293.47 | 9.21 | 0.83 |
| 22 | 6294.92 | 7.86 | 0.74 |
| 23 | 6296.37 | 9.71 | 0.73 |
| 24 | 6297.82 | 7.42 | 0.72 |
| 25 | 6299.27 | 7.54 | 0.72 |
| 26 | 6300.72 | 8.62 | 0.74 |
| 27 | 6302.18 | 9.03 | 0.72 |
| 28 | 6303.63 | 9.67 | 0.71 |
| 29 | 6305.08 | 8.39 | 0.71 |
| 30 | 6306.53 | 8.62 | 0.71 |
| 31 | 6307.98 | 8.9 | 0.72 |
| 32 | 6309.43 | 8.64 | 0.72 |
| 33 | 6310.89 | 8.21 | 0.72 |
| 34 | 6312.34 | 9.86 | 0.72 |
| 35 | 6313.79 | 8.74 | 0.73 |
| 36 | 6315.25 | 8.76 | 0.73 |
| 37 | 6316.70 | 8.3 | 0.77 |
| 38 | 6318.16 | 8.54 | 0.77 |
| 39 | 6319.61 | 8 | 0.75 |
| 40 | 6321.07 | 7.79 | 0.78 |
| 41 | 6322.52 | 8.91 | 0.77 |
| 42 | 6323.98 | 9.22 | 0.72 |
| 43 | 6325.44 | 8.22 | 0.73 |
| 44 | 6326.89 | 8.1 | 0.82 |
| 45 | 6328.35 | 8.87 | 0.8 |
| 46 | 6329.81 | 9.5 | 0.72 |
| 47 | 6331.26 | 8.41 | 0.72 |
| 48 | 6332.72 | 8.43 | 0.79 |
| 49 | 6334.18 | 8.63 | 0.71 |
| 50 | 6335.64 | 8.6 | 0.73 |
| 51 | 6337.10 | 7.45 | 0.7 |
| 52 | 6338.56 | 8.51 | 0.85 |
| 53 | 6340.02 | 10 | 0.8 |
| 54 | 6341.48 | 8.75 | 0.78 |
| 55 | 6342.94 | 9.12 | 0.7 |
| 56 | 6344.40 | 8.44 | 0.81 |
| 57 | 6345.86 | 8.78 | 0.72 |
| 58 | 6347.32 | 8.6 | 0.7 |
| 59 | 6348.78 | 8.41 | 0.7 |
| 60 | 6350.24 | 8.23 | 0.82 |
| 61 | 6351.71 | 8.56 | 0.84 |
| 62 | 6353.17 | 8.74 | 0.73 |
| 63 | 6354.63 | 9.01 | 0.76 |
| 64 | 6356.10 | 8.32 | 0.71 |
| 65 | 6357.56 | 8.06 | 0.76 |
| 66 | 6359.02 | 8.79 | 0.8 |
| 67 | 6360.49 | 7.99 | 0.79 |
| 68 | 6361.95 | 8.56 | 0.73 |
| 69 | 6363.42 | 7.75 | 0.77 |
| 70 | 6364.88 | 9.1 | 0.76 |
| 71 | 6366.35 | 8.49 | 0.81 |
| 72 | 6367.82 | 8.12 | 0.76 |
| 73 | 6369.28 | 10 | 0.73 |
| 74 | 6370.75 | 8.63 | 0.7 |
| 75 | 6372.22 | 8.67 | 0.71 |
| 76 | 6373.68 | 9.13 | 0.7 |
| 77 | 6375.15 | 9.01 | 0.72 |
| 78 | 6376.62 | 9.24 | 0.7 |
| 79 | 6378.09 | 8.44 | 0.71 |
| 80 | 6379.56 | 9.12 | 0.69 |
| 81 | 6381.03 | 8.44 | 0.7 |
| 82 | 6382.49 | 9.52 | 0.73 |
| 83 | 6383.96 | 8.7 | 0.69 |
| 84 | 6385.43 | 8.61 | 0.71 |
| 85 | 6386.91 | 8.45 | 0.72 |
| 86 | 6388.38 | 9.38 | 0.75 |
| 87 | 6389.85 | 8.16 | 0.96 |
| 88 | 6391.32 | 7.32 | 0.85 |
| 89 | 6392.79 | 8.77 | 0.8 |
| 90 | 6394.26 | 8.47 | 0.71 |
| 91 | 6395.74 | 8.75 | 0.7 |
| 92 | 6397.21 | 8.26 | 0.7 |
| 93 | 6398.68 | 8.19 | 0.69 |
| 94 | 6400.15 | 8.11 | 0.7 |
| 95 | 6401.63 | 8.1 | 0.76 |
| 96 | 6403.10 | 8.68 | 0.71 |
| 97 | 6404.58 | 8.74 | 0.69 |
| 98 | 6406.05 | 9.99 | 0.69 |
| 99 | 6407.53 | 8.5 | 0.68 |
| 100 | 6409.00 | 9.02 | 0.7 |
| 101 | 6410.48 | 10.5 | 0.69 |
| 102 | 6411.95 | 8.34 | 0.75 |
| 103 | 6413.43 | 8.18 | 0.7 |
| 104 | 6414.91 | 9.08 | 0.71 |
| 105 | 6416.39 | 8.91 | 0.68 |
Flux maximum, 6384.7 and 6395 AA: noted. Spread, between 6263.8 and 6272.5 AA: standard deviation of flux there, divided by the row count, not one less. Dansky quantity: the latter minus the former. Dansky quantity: -9.1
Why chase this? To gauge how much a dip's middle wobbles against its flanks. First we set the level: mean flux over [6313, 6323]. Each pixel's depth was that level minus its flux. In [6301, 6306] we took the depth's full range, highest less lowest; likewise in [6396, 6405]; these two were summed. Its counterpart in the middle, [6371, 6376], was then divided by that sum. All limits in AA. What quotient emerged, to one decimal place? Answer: 0.2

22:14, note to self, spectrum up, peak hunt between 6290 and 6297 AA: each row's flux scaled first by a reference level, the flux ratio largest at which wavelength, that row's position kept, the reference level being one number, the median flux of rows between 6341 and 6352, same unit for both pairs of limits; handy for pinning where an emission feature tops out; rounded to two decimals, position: 6296.37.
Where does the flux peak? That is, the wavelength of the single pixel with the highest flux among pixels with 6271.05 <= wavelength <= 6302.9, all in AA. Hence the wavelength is 6287.68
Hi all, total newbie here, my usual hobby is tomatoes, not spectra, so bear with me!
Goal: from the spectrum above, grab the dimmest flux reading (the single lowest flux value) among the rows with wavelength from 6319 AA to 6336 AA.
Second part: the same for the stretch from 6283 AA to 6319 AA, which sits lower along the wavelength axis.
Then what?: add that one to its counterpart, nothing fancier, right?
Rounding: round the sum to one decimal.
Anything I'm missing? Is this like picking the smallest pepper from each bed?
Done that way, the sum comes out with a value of 15.1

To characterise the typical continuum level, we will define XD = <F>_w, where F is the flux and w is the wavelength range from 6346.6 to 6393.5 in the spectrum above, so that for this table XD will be 8.63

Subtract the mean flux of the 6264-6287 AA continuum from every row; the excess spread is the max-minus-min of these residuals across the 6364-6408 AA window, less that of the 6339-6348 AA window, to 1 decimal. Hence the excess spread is 1.1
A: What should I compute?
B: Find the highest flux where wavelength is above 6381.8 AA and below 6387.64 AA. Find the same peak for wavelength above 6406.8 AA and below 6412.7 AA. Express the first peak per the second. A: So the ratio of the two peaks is 0.91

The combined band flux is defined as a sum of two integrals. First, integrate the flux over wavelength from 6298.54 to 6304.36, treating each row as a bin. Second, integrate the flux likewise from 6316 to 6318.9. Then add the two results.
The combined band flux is 75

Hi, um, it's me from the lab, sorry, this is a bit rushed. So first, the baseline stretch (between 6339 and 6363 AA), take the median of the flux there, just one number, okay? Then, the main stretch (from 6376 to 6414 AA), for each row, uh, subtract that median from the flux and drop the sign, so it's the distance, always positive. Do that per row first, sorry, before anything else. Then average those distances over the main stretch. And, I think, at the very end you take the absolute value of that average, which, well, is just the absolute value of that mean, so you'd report 0.46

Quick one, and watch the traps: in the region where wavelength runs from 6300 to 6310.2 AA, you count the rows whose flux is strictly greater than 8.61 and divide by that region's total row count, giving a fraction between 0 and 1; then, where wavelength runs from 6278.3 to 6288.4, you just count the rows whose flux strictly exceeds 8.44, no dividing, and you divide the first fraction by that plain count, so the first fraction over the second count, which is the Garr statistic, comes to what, 0.29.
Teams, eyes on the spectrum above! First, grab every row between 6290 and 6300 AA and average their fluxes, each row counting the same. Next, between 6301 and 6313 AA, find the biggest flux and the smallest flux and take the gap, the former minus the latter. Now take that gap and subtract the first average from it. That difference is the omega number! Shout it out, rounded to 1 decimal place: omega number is -6.8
